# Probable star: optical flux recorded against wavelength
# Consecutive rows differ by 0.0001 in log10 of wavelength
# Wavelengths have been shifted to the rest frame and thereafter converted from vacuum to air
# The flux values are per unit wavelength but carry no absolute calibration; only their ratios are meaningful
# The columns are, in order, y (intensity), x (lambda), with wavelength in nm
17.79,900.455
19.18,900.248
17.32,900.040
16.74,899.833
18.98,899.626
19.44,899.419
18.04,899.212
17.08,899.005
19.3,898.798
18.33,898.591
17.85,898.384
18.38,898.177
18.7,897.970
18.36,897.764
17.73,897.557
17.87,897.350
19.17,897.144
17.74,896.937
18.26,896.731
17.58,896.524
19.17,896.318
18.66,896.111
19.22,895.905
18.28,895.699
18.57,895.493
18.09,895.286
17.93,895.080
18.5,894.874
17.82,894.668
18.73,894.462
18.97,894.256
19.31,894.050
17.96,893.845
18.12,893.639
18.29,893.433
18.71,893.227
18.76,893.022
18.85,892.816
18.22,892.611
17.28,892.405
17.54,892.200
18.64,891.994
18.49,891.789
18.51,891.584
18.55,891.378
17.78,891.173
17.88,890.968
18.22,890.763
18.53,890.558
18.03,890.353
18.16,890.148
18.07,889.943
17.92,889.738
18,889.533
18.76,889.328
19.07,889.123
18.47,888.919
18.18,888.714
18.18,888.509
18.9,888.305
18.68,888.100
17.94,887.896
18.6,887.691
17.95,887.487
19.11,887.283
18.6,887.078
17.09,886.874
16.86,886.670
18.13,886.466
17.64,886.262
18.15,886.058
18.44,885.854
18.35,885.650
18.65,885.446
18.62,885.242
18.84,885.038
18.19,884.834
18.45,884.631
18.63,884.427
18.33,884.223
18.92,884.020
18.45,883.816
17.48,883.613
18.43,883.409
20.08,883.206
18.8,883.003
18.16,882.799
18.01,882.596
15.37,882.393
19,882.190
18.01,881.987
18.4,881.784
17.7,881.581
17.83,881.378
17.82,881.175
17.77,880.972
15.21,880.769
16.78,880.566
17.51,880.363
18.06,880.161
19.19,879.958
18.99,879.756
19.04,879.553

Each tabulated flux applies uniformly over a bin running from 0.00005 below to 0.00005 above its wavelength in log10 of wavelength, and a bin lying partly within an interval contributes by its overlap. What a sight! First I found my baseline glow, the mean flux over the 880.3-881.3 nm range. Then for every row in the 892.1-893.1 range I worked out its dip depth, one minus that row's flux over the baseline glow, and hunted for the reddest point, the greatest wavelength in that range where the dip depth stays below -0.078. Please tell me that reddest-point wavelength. 893.022 nm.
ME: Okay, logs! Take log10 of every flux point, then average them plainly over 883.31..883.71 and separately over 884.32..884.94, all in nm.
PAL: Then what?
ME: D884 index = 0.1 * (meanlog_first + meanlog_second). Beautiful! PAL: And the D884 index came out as 0.252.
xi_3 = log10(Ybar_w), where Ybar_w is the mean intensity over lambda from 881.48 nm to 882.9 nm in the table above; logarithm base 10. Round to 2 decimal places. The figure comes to 1.25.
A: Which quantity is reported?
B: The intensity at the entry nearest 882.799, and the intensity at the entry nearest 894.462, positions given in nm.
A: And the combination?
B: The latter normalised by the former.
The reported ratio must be 1.03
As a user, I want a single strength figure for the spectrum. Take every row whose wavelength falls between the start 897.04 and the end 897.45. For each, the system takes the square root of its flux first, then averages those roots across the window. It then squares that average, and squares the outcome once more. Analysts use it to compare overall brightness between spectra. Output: 343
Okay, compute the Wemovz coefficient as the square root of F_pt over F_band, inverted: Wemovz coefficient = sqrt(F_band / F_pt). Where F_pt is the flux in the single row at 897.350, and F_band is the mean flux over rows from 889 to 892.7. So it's 1.01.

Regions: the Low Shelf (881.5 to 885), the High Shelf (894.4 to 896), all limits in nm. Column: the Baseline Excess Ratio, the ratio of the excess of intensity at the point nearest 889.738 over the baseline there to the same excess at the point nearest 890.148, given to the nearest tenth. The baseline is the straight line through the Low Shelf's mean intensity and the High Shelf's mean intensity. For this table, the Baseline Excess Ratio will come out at 2.3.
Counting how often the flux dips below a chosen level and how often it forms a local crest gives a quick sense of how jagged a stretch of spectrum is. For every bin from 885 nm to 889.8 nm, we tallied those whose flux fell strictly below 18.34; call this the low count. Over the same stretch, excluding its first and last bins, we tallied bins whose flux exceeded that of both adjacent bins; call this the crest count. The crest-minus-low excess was -4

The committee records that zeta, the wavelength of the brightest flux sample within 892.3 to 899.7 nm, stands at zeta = 899.419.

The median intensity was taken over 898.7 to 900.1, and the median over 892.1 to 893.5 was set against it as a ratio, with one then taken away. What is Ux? 0.014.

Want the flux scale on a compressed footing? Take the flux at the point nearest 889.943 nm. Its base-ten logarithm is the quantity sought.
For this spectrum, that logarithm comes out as 1.26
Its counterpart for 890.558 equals 1.27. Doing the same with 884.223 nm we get 1.26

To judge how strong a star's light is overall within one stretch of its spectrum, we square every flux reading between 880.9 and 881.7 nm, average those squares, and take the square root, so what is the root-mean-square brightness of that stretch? 17.78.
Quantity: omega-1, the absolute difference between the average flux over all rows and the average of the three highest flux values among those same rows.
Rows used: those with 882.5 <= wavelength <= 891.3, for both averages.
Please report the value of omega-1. 1.10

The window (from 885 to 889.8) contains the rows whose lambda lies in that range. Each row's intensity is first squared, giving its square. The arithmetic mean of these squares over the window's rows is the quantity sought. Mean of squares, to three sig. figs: 335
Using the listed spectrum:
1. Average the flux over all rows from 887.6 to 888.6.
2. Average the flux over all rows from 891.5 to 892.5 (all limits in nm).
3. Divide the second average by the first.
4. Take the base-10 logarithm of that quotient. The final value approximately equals -0.009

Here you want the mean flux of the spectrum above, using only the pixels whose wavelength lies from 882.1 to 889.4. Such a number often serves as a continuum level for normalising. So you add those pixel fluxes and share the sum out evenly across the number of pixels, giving 18.3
